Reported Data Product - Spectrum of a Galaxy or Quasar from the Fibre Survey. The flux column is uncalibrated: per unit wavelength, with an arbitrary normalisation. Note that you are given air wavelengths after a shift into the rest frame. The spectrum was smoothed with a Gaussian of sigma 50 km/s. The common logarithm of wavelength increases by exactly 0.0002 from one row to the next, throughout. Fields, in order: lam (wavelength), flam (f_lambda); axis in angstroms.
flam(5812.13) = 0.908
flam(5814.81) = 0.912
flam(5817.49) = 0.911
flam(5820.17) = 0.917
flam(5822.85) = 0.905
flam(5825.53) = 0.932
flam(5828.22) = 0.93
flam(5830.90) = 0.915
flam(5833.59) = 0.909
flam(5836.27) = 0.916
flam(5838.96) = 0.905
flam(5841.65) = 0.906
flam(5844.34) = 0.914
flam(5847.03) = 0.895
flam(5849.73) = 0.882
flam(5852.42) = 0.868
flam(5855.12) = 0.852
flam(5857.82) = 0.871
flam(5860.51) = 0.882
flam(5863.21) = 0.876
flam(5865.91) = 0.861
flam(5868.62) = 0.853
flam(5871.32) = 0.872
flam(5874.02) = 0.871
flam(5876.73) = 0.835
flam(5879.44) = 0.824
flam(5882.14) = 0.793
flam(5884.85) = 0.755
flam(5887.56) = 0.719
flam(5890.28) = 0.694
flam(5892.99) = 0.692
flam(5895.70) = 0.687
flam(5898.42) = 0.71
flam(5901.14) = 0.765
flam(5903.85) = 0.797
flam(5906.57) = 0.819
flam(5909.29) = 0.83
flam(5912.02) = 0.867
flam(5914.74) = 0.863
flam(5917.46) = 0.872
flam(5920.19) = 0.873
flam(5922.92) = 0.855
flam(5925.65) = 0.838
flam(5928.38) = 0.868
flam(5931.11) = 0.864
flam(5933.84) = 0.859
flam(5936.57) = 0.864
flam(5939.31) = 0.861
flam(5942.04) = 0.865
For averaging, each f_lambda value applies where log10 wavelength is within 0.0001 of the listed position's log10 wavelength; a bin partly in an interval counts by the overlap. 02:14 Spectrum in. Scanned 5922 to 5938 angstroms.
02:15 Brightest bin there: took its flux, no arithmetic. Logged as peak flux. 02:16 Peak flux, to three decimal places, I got 0.868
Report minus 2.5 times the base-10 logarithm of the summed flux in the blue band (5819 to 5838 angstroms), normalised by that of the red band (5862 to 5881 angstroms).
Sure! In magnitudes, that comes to -0.08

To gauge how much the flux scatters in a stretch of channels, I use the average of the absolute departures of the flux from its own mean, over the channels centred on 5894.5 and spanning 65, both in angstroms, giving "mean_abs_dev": 0.06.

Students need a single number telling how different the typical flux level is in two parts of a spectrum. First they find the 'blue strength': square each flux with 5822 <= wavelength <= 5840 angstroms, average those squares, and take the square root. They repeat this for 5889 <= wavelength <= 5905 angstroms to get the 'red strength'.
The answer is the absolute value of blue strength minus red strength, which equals 0.19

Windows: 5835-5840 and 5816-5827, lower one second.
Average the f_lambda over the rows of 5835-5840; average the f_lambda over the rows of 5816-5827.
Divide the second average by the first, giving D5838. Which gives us 1.01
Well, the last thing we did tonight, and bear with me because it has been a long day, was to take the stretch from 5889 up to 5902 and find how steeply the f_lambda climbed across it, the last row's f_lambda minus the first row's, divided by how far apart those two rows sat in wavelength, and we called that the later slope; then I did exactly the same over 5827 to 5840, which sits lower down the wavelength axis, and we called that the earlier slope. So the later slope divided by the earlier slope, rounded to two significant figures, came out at -2.8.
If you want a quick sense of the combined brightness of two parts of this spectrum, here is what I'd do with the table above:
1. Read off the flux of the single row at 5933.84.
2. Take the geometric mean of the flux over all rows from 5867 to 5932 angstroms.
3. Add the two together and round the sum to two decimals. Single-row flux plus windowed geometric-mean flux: 1.67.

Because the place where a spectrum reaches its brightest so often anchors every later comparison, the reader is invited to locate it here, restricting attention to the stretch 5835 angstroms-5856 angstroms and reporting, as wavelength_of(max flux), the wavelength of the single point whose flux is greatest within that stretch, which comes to 5836.27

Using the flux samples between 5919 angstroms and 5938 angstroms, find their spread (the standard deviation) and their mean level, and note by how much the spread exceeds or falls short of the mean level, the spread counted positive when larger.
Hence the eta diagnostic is -0.85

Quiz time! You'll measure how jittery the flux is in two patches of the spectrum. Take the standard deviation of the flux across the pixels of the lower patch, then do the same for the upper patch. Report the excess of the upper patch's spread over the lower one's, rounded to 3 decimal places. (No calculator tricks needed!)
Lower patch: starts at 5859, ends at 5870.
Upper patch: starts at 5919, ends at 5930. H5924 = 0.002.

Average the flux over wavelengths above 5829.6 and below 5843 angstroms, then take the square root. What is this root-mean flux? 0.954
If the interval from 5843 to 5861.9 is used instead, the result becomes 0.938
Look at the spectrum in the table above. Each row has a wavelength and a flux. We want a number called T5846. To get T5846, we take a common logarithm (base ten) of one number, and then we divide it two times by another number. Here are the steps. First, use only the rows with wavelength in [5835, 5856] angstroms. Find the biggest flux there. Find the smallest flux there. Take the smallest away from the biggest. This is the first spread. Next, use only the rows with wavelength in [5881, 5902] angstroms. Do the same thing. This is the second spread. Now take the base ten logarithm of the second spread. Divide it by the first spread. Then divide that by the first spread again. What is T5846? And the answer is -238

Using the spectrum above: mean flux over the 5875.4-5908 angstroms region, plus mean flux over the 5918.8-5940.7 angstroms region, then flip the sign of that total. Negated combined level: -1.62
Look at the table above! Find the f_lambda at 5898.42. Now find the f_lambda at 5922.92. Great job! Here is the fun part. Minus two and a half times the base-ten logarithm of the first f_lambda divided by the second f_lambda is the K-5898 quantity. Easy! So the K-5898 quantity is 0.20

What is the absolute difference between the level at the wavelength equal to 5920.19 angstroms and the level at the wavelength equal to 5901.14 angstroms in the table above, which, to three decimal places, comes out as 0.108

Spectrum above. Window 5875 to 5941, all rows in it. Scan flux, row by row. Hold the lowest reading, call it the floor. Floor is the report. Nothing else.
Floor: 0.687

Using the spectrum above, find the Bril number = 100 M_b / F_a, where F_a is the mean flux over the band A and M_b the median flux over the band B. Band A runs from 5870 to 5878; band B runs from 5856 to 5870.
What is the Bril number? 101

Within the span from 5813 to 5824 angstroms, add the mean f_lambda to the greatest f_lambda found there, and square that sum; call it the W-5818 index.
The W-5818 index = 3.3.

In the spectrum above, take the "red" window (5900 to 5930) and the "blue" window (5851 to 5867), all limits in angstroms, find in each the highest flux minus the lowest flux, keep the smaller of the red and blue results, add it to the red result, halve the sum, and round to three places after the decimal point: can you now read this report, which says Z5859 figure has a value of 0.069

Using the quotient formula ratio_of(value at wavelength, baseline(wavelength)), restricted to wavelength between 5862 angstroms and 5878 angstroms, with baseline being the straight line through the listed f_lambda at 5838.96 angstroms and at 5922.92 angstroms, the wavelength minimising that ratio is 5876.73 angstroms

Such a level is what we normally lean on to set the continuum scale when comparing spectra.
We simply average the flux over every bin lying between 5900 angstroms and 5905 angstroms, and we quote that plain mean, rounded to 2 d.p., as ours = 0.78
